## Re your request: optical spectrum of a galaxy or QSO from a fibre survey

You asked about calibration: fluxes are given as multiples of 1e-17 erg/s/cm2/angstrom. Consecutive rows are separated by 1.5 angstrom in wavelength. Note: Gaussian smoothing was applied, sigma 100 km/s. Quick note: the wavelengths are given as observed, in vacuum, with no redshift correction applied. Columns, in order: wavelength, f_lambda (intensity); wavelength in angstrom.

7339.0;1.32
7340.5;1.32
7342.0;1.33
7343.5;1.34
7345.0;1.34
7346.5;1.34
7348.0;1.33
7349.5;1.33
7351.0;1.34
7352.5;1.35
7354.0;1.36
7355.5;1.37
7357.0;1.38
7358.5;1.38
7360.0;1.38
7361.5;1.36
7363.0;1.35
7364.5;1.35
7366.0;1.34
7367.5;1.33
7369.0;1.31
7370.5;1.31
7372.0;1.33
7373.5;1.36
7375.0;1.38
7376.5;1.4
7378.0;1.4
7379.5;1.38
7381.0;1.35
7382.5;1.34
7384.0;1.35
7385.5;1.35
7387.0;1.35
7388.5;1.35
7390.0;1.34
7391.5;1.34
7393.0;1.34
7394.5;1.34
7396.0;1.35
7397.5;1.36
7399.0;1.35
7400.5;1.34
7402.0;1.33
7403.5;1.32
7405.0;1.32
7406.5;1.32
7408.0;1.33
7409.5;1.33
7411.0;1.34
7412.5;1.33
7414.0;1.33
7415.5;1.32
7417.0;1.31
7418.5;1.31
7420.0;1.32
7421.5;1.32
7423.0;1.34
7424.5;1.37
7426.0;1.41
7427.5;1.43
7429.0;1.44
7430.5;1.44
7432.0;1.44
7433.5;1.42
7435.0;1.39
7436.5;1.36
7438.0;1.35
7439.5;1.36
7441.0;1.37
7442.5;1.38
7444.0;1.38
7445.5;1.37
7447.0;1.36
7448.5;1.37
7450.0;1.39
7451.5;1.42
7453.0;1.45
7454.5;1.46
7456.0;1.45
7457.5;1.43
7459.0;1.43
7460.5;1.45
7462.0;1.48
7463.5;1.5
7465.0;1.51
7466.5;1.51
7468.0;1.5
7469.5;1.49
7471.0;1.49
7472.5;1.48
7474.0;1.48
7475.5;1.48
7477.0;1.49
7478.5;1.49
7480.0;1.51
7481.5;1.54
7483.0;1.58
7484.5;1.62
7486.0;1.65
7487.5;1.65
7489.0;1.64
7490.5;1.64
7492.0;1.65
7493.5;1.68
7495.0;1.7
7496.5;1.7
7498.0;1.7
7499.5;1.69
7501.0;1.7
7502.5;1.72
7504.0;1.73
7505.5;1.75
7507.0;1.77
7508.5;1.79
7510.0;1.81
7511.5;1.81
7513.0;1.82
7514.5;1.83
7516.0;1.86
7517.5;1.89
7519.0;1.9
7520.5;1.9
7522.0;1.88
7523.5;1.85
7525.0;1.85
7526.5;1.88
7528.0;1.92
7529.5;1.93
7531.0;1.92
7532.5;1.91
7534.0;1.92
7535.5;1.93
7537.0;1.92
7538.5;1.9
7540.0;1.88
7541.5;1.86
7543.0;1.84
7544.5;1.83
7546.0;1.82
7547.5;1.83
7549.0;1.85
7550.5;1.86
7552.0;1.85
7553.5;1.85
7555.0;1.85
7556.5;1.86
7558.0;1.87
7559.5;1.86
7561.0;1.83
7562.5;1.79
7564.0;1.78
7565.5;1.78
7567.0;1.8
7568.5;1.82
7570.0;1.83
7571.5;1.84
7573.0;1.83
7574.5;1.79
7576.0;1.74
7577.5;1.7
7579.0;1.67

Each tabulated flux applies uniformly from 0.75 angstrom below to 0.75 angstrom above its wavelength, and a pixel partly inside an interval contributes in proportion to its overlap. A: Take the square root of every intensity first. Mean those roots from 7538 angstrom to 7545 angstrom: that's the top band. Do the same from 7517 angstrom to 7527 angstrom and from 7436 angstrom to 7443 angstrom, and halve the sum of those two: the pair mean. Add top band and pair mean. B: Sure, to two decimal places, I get 2.63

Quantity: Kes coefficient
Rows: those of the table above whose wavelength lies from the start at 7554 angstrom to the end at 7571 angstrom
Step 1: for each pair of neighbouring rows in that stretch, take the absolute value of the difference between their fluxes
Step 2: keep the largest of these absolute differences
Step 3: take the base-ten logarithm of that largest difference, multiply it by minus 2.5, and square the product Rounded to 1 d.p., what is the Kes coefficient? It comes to 12.2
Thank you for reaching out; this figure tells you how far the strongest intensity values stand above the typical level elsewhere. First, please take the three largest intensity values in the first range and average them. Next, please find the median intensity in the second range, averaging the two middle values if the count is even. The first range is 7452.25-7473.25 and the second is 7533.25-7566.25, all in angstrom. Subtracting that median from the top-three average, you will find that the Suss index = -0.34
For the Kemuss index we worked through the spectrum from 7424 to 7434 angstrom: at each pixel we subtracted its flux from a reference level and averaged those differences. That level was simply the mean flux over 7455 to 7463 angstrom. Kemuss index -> 0.027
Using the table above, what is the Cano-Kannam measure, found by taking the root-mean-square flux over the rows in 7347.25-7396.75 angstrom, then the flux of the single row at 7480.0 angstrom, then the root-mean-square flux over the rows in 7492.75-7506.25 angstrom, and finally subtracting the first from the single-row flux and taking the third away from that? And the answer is -1.55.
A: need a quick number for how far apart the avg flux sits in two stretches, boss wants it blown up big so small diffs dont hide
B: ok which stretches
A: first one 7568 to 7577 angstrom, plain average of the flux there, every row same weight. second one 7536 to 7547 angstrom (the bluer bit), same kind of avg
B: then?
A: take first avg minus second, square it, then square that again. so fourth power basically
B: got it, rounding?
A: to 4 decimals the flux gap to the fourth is 0.0000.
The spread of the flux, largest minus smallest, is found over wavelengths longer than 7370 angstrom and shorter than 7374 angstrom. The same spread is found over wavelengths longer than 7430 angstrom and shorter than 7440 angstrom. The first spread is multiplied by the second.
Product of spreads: 0.0045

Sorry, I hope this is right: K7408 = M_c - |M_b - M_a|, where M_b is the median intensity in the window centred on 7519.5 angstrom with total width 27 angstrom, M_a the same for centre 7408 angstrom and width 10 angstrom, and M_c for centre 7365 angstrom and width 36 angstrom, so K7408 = 0.81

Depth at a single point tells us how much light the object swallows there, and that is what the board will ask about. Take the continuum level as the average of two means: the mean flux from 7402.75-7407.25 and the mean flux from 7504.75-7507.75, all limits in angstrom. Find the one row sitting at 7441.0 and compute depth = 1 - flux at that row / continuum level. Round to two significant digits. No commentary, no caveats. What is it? 0.11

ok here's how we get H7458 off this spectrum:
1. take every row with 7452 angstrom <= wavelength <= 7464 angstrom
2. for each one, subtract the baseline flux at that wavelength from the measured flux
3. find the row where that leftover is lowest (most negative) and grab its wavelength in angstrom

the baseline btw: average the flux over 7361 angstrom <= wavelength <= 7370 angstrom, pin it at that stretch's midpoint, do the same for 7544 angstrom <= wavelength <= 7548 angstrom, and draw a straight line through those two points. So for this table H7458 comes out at 7459.0 angstrom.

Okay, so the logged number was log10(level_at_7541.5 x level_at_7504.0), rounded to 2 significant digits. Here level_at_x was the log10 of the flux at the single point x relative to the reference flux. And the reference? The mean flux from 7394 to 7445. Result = -1.8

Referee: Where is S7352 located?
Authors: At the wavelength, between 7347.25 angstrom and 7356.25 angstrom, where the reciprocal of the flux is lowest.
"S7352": 7355.5 angstrom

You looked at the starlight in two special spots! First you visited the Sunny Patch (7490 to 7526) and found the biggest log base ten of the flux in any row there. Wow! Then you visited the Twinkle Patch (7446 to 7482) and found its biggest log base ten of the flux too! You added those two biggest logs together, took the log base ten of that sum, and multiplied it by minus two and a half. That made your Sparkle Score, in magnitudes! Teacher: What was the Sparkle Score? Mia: 0.83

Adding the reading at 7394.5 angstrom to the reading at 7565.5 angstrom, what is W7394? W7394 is 3.1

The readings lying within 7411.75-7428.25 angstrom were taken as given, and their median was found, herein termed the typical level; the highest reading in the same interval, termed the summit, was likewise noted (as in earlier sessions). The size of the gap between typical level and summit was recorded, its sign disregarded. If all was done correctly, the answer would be 0.10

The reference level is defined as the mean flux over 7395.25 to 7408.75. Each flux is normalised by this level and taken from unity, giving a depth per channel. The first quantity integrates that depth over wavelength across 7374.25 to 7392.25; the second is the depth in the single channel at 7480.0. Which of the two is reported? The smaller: 0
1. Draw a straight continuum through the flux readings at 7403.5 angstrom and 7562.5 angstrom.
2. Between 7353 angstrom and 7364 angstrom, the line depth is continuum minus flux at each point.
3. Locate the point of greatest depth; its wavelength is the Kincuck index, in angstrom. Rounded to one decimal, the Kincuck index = 7363.0 angstrom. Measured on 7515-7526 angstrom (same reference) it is 7525.0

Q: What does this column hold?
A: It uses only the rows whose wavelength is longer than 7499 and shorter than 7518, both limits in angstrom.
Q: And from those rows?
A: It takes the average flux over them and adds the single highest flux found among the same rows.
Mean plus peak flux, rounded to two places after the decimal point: 3.67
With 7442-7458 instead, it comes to 2.87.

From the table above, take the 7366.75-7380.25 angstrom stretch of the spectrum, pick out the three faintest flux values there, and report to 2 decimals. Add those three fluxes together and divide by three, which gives 1.32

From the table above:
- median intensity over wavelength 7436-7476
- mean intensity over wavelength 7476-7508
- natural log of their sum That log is 1.13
